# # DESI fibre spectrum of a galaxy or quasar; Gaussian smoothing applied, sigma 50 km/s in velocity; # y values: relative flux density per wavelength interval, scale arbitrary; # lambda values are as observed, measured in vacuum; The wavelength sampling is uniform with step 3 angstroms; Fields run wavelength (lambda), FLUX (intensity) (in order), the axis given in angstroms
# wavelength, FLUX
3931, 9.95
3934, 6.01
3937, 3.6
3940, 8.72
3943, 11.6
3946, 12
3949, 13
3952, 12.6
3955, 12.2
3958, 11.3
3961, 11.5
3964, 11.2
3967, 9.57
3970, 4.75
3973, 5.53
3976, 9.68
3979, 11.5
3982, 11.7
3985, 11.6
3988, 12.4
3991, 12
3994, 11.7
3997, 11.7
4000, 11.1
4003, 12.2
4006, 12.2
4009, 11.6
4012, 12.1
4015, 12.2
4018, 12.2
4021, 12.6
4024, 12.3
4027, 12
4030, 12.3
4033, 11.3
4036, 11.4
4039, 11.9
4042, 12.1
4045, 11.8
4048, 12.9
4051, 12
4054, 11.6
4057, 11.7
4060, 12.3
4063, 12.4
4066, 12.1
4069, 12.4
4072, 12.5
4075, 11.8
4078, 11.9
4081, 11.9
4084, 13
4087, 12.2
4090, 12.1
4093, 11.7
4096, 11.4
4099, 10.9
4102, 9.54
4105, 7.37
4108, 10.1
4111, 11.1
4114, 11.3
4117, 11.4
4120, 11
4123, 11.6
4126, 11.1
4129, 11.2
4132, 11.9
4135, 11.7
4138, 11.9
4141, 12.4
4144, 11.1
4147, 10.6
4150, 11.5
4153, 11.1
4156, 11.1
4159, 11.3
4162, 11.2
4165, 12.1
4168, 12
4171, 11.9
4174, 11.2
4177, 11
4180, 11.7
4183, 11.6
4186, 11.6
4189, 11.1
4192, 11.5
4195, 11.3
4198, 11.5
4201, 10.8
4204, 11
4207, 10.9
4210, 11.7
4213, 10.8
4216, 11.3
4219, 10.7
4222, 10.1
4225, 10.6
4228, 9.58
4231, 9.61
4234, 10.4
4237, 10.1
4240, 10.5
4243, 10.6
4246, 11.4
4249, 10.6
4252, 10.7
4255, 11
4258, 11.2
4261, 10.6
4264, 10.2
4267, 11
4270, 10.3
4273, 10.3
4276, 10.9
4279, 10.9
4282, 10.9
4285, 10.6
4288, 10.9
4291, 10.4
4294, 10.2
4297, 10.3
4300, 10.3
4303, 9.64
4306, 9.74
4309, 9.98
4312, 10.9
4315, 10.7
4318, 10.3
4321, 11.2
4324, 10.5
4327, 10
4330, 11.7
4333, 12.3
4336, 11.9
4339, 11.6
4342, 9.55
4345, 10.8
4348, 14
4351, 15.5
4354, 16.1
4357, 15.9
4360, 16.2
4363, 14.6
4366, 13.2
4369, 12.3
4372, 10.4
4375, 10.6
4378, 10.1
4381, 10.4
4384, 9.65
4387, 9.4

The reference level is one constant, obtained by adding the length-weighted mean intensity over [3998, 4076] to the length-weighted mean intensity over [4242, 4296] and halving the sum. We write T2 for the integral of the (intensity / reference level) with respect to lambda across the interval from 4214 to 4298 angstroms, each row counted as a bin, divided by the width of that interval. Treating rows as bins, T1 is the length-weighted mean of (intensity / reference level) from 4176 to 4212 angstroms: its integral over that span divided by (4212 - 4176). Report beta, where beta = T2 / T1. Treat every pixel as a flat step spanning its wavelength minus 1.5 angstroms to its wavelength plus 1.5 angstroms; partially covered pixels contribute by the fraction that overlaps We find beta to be 0.93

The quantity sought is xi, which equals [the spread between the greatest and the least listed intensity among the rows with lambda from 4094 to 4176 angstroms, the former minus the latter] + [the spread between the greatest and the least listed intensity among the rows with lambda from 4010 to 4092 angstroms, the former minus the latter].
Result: 6.7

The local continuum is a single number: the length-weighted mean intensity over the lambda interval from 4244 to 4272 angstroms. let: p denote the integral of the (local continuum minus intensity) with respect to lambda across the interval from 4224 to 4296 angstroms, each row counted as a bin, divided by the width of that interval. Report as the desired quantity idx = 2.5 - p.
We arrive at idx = 2.29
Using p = 0.21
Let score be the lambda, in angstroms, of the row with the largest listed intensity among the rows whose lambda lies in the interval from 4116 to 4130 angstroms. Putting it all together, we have 4123 angstroms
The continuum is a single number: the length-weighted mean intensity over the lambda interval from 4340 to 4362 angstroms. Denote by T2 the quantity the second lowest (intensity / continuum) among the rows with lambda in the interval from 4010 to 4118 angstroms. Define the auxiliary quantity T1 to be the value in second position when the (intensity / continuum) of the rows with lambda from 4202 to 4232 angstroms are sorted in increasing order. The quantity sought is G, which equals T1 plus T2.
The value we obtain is 1.4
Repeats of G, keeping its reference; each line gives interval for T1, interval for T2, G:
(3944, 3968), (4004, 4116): 1.5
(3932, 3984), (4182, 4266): 1.0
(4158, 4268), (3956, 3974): 1.1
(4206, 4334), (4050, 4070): 1.5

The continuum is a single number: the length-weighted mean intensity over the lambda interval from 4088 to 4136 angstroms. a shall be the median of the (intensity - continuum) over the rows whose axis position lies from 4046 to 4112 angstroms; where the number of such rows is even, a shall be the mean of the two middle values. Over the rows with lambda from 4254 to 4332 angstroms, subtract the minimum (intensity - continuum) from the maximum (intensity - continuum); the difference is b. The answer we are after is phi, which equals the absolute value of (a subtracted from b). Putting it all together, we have 1.1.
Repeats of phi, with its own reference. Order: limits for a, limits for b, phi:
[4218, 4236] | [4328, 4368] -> 7.4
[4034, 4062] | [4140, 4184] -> 0.9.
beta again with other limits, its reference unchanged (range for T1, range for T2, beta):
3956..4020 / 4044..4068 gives 1.10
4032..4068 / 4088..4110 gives 0.88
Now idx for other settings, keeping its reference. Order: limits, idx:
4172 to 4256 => 2.63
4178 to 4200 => 3.18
